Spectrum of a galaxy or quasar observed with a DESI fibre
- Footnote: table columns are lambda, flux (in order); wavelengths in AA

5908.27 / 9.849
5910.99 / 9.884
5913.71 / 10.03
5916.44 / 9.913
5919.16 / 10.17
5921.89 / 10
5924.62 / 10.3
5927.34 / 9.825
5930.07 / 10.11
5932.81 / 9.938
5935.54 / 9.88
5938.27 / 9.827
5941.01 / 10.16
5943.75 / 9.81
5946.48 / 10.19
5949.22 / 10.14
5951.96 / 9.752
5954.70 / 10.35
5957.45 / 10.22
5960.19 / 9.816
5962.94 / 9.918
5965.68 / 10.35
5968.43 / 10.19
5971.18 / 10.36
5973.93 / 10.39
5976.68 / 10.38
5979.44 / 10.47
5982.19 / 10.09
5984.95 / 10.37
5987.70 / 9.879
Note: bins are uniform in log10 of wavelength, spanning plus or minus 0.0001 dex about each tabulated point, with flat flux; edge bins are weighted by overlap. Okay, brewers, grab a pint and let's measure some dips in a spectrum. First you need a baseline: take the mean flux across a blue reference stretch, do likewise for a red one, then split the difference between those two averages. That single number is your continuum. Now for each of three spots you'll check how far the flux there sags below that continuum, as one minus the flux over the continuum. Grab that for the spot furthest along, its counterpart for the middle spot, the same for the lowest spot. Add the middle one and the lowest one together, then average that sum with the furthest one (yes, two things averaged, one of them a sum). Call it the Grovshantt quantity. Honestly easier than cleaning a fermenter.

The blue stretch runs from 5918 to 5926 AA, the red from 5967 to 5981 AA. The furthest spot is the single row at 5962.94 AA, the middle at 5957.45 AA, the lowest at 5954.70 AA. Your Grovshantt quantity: 0.014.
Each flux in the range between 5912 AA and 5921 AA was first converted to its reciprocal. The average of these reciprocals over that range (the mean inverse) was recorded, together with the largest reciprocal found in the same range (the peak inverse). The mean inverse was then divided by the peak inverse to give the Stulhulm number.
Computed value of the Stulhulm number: 0.988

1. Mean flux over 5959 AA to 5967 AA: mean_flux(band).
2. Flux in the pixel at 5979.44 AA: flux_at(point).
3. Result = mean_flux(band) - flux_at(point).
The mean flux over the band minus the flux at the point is -0.44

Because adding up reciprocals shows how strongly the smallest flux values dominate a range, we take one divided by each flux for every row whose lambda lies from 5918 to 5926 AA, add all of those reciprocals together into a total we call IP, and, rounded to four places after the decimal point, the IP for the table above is 0.2954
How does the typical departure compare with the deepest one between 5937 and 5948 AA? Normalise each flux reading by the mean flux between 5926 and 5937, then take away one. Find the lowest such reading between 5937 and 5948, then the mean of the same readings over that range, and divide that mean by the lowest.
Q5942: -0.5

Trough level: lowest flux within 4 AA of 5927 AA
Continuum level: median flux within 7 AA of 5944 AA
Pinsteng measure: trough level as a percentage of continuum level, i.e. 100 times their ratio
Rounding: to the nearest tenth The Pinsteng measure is 96.9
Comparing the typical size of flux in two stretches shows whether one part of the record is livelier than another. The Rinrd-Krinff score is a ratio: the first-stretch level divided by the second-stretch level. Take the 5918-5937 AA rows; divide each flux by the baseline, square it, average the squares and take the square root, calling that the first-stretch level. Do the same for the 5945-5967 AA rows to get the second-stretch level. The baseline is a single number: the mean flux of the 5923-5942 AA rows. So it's 0.994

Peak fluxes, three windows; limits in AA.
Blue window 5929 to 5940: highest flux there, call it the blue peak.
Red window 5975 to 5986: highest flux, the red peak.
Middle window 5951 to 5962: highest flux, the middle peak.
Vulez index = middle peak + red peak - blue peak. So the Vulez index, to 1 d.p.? 10.7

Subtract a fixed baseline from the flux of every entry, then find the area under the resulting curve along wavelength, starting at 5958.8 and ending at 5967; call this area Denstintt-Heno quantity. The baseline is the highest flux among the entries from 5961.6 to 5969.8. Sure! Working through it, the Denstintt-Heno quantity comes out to -2.7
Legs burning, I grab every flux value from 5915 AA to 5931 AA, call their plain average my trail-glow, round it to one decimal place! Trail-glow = 10.1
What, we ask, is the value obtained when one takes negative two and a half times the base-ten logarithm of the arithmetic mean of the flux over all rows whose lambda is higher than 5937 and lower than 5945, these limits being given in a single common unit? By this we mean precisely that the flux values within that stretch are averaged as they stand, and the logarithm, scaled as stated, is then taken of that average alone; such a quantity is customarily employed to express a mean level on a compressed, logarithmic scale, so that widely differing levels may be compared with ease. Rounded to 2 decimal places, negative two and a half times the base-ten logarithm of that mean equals -2.49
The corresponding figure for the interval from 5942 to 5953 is -2.50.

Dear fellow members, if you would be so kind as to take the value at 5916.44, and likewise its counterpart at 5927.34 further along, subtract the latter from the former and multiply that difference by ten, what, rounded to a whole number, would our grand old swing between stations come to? 1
